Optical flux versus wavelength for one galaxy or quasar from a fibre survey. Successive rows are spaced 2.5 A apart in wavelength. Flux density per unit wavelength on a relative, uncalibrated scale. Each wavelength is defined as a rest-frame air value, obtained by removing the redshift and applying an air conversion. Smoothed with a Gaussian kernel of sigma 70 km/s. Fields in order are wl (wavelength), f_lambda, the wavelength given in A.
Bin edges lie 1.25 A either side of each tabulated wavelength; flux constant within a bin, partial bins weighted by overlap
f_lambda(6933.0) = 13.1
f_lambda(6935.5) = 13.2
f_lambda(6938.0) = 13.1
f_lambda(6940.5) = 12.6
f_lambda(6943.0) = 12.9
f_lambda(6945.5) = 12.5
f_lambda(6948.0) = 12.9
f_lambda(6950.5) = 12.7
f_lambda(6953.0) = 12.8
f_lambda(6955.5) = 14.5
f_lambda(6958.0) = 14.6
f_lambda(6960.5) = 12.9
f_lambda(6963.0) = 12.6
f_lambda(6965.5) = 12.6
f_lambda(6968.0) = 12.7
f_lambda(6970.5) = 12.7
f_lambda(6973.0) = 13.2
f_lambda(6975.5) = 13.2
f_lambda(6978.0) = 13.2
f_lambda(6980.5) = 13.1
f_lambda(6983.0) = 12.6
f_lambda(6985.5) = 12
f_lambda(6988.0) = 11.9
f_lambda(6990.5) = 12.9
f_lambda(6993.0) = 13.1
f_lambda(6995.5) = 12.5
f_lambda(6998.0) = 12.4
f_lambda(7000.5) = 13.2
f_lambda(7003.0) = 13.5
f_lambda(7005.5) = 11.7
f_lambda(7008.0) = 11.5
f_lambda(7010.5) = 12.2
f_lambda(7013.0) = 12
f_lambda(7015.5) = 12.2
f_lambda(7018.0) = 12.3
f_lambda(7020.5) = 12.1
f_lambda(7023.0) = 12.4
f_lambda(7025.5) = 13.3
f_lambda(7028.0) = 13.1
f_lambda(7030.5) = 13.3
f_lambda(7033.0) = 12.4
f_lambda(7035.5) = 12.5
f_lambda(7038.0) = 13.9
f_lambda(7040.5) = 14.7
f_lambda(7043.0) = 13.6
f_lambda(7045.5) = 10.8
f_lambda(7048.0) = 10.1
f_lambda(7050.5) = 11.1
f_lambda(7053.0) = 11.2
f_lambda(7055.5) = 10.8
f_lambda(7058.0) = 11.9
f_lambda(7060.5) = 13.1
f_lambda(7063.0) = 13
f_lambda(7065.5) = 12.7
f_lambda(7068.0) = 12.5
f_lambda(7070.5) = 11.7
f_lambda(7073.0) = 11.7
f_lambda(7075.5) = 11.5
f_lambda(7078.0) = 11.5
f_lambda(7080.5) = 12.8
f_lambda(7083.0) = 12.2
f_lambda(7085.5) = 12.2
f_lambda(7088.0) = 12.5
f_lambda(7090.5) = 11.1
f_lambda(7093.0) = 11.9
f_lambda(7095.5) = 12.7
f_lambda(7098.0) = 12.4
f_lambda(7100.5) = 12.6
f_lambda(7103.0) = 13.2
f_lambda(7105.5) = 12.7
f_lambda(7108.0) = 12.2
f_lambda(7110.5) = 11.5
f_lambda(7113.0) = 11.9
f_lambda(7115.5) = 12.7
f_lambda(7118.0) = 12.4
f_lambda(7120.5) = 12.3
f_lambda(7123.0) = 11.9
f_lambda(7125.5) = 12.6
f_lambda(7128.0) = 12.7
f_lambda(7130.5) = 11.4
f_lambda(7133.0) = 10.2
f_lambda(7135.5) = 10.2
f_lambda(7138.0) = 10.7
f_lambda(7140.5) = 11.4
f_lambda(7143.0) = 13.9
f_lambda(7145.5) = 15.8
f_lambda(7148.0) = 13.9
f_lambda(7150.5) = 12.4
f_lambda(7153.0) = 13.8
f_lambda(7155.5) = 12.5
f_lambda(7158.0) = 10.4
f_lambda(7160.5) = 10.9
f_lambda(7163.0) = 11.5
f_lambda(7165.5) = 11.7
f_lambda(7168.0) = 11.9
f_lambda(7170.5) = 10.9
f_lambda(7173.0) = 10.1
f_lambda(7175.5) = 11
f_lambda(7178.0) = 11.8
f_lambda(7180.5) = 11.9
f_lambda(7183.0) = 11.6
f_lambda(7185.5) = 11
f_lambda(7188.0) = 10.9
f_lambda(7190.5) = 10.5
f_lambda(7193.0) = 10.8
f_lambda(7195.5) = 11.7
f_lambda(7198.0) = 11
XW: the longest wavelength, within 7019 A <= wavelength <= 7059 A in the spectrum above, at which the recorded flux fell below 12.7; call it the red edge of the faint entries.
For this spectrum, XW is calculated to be 7058.0 A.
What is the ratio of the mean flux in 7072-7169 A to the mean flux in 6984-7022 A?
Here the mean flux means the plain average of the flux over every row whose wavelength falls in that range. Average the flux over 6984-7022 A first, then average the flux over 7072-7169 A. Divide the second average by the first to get 0.98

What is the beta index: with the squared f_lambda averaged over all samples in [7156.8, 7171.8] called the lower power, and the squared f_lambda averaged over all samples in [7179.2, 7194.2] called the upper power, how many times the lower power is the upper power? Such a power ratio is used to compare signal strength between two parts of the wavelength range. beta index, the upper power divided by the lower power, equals 0.98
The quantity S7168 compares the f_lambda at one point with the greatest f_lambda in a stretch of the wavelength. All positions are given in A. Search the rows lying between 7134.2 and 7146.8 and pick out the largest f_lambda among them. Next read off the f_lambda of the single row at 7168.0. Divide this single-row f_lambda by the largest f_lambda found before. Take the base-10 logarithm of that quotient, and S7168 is -0.12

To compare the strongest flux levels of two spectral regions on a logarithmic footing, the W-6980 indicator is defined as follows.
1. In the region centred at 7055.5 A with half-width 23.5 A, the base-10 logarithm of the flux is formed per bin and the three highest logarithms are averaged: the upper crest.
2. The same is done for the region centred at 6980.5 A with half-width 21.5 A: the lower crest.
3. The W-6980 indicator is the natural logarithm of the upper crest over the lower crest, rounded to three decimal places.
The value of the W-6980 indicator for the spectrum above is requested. 0.024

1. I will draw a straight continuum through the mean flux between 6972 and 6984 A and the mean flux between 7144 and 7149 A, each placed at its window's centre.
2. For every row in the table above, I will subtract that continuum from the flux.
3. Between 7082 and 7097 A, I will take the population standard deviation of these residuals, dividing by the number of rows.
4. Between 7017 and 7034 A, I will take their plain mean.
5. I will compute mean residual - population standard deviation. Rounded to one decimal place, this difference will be -1.4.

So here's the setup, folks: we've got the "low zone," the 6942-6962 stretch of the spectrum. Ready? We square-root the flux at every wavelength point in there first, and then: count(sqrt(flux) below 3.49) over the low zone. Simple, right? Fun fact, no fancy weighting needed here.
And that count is 0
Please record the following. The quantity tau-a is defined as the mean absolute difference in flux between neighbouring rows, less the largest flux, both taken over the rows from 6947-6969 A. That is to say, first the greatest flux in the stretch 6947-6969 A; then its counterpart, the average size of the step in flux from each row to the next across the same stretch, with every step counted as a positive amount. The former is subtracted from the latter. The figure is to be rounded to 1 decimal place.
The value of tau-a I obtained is -14.1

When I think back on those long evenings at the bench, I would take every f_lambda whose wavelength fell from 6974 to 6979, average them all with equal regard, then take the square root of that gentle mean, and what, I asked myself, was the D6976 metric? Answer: 3.63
